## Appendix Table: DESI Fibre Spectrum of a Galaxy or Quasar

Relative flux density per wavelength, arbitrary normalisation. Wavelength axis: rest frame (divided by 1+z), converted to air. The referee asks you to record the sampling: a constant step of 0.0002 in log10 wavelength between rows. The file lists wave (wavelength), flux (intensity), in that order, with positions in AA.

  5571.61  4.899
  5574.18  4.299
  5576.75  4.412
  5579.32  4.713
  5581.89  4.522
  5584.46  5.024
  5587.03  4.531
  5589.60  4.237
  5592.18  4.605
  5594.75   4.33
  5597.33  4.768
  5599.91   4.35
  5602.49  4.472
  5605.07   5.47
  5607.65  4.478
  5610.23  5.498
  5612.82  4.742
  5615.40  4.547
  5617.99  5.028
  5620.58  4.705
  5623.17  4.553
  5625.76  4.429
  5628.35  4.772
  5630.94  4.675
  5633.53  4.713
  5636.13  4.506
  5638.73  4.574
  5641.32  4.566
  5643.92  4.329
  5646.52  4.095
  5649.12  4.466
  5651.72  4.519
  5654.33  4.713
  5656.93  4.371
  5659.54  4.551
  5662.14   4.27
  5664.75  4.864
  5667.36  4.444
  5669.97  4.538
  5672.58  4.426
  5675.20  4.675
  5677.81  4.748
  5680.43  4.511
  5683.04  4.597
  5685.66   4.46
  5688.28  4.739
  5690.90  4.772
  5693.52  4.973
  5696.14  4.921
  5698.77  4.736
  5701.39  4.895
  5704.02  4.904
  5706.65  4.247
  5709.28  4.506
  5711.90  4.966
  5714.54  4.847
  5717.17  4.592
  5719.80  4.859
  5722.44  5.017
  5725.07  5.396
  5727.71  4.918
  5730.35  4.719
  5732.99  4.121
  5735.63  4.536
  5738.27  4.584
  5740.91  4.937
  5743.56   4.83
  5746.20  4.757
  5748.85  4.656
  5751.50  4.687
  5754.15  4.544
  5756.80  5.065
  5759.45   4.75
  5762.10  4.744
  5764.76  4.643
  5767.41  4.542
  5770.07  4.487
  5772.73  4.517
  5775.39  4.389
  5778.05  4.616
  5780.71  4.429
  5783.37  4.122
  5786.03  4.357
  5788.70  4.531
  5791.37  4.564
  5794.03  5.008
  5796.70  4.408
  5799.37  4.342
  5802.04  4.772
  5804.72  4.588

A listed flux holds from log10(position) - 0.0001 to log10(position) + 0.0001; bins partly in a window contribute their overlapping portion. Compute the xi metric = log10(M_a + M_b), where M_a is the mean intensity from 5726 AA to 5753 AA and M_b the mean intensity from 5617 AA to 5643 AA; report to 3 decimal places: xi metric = 0.970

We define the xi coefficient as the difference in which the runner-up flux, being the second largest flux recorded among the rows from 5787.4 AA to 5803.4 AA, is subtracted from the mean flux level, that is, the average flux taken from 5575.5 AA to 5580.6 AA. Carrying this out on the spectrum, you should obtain -0.21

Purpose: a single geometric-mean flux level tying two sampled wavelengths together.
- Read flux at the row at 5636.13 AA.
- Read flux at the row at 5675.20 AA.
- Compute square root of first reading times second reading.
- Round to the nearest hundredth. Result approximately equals 4.59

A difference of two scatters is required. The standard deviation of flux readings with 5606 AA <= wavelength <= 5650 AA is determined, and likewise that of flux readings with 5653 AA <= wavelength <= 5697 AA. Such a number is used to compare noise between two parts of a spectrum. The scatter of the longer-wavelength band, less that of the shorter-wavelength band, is -0.10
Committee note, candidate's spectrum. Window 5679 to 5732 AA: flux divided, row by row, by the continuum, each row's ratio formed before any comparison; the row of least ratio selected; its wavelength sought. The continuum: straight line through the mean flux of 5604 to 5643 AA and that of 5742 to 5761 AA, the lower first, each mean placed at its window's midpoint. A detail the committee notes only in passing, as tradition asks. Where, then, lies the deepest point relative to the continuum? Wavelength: 5706.65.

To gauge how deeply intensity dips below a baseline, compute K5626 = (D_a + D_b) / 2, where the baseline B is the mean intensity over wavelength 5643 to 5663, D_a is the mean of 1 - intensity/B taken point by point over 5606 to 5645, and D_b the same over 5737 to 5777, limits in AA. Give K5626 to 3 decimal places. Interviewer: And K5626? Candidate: -0.059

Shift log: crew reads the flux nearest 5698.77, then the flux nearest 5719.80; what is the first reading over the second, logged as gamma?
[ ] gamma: 0.97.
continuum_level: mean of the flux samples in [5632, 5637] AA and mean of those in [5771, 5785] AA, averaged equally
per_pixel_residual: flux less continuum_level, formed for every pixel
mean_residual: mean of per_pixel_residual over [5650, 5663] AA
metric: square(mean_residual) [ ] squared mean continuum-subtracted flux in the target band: 0.001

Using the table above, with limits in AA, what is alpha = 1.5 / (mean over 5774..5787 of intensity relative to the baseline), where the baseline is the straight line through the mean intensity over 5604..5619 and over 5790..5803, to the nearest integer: -6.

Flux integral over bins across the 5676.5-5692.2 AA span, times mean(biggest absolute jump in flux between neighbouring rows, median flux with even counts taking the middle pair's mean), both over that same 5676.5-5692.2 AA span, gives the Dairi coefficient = 180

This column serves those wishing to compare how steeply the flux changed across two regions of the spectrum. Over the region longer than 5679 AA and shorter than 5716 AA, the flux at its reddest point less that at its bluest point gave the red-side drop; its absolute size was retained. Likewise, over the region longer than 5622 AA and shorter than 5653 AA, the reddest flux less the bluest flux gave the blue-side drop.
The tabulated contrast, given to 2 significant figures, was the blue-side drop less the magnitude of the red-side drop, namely -0.37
